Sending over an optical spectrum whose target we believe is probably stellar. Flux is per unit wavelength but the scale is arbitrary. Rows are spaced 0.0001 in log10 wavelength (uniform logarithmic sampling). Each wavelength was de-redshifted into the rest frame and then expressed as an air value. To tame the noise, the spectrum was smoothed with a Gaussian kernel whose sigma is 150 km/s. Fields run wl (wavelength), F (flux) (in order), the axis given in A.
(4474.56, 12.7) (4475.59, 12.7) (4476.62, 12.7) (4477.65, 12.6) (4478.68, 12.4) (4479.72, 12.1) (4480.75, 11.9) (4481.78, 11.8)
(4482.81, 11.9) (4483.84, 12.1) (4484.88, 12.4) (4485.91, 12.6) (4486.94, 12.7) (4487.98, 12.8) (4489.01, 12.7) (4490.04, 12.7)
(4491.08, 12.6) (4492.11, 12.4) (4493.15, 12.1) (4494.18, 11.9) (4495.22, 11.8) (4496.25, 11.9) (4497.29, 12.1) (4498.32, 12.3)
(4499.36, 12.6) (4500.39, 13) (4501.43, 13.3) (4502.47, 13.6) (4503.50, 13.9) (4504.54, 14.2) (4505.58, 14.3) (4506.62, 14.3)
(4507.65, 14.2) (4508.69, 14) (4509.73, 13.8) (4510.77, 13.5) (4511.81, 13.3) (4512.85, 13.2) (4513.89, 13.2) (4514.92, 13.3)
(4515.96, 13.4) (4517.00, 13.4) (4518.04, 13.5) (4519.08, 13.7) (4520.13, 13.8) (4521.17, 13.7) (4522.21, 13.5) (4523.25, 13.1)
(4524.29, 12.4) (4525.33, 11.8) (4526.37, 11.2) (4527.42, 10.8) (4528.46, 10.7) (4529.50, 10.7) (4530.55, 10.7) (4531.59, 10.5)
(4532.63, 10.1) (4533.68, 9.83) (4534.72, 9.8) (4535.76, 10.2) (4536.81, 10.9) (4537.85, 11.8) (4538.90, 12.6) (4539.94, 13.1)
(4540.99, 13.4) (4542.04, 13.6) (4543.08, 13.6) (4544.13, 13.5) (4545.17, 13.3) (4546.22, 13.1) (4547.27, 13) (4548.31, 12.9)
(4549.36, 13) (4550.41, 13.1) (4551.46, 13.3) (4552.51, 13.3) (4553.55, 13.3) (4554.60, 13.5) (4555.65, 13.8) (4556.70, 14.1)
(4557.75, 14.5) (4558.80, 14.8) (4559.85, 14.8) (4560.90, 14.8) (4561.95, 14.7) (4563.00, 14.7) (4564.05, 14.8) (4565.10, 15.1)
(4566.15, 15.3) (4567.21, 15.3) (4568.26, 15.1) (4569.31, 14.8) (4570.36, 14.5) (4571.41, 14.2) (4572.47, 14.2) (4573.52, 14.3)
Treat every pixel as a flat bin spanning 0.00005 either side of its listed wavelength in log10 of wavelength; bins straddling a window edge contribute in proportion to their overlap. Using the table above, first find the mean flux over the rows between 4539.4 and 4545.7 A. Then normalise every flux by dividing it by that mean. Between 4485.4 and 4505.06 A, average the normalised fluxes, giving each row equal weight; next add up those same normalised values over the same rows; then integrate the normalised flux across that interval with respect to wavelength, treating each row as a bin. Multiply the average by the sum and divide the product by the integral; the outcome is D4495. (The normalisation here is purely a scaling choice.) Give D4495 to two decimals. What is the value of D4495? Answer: 0.91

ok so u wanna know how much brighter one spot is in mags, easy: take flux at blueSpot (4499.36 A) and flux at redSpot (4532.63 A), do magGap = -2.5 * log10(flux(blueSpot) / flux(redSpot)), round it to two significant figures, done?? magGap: -0.24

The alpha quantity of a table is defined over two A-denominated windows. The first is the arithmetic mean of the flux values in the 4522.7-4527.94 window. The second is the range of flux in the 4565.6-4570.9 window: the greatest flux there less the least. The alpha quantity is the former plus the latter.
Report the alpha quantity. 12.7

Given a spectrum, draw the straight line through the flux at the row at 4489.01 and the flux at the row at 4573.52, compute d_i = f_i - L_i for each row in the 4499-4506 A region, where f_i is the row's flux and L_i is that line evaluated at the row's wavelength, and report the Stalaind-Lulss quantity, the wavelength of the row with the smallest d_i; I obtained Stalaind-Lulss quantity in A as 4499.36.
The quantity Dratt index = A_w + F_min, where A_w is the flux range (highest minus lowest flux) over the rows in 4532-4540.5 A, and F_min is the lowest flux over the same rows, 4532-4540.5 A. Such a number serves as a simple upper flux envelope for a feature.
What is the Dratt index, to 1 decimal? 13.1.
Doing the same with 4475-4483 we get 12.7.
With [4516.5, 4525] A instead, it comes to 13.8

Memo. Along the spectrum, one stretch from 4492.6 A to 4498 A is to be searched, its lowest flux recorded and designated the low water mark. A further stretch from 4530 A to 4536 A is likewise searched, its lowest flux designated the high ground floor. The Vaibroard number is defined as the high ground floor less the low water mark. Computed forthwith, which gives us -2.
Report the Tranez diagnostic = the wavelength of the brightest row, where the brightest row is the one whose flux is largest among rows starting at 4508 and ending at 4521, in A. 4508.69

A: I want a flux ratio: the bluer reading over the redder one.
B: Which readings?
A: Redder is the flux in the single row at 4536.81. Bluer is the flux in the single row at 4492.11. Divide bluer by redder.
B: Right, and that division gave 1.14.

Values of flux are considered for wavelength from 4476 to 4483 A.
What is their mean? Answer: 12.2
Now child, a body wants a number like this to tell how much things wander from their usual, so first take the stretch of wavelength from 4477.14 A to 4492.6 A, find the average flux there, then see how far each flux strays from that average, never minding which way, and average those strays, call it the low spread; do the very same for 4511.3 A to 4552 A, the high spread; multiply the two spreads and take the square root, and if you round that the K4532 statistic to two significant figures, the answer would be 0.57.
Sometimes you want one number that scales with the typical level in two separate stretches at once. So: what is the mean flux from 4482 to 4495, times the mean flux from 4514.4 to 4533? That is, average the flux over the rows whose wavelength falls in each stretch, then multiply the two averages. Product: 152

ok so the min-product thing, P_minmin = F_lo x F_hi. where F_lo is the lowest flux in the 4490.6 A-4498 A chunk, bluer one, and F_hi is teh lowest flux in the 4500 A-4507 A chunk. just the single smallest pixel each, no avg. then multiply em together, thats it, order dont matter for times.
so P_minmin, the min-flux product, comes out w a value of 153.4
